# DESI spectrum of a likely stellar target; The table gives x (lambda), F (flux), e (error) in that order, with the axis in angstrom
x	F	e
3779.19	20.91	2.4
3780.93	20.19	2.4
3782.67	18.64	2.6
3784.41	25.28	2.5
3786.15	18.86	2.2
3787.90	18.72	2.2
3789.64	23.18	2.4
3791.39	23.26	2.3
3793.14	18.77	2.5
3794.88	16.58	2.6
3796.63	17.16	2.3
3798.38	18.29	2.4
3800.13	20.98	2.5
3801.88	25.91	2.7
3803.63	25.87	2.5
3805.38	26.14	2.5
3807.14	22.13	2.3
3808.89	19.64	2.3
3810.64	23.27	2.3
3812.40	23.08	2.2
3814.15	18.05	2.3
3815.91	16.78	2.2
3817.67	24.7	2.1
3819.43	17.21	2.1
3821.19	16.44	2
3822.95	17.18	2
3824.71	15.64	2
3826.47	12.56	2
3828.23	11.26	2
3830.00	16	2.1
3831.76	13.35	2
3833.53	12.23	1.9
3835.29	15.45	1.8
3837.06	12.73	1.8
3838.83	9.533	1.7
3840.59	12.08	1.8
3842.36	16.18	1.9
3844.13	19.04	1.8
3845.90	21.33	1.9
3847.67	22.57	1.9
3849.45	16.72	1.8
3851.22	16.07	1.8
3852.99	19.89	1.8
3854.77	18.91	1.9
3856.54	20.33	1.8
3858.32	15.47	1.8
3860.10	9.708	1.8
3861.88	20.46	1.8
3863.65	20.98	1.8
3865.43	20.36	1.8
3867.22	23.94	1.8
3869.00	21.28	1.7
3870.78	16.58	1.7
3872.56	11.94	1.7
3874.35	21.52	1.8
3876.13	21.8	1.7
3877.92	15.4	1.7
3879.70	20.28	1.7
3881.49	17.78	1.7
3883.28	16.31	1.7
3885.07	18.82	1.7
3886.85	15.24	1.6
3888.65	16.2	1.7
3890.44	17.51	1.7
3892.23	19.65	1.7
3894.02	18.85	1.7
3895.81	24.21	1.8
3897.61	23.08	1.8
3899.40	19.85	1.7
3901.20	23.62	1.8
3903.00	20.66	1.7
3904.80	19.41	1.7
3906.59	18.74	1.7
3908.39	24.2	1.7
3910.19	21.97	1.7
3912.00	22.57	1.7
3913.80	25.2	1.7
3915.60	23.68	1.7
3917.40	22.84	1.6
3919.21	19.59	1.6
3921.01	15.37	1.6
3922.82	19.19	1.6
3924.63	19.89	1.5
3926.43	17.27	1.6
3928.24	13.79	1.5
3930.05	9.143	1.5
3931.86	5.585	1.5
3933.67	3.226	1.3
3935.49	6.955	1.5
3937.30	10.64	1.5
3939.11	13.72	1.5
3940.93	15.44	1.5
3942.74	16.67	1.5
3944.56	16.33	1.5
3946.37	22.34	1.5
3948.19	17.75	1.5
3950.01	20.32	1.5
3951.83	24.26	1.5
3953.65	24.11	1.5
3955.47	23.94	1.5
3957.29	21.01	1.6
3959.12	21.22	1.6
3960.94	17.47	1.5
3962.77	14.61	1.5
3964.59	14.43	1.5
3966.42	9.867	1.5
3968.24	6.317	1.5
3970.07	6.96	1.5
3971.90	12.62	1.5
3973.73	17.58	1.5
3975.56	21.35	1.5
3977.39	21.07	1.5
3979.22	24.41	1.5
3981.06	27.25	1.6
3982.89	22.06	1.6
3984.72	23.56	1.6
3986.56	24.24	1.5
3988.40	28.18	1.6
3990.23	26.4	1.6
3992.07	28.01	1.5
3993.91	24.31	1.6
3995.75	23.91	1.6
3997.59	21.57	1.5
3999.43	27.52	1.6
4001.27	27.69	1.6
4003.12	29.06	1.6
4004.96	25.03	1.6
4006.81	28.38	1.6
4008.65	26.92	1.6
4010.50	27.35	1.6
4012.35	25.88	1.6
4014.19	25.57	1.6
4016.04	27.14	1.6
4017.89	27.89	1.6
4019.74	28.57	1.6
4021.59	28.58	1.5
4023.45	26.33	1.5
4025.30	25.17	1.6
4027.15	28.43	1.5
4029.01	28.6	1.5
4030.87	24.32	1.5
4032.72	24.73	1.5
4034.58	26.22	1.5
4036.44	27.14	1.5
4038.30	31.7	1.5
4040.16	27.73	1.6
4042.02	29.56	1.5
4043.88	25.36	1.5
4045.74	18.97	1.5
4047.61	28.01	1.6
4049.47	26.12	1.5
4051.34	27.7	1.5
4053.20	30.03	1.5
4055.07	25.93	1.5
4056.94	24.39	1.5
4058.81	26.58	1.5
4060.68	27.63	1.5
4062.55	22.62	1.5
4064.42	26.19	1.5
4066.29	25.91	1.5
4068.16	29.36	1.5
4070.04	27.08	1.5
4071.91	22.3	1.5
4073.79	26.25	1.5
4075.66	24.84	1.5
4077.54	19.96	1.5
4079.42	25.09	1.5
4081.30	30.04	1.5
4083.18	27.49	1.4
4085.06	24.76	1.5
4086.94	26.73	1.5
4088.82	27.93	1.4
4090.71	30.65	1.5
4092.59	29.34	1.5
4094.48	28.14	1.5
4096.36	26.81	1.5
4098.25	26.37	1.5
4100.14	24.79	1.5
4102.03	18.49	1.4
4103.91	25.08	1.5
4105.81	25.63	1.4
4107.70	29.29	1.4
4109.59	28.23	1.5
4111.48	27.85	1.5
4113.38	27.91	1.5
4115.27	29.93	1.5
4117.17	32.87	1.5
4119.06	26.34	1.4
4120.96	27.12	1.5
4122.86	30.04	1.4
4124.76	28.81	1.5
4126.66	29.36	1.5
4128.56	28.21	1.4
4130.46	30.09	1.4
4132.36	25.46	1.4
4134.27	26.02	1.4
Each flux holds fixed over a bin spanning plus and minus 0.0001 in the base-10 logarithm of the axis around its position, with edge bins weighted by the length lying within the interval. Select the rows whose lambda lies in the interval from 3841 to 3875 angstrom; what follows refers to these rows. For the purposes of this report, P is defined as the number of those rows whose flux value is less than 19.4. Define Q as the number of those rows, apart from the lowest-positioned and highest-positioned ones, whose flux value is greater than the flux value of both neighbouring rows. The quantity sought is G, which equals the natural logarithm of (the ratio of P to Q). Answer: 0.6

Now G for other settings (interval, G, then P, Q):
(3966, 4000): 0.2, 5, 4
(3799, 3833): 0.5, 10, 6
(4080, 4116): -0.7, 1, 2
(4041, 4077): -1.8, 1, 6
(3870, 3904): 0.5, 10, 6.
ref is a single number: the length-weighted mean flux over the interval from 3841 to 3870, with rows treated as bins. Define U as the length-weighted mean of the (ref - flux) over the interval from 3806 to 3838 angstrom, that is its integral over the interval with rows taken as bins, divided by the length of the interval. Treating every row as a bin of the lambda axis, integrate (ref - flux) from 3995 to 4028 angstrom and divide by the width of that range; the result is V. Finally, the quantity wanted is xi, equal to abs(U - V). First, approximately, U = 2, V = -8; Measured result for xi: 9.6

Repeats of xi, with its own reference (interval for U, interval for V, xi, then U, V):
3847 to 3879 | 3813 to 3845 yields 3.1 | 0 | 3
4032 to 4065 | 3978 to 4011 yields 0.7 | -8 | -7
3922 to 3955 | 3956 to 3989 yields 3.1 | 3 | 0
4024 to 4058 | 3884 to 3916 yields 6.0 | -8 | -2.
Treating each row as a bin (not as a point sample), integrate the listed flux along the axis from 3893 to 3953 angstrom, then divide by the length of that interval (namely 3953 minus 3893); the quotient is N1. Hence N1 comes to 18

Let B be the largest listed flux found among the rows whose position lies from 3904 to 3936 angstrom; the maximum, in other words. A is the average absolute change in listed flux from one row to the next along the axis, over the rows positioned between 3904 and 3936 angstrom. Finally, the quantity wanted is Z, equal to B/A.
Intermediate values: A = 2.73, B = 25.2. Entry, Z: 9.2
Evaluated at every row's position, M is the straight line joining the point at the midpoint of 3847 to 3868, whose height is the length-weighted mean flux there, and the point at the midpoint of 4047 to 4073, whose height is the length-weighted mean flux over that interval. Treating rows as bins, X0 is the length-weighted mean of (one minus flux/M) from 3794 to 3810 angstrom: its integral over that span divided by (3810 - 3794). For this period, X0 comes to -0.29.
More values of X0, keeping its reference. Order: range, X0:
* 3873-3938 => 0.12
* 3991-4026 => -0.09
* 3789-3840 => -0.08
